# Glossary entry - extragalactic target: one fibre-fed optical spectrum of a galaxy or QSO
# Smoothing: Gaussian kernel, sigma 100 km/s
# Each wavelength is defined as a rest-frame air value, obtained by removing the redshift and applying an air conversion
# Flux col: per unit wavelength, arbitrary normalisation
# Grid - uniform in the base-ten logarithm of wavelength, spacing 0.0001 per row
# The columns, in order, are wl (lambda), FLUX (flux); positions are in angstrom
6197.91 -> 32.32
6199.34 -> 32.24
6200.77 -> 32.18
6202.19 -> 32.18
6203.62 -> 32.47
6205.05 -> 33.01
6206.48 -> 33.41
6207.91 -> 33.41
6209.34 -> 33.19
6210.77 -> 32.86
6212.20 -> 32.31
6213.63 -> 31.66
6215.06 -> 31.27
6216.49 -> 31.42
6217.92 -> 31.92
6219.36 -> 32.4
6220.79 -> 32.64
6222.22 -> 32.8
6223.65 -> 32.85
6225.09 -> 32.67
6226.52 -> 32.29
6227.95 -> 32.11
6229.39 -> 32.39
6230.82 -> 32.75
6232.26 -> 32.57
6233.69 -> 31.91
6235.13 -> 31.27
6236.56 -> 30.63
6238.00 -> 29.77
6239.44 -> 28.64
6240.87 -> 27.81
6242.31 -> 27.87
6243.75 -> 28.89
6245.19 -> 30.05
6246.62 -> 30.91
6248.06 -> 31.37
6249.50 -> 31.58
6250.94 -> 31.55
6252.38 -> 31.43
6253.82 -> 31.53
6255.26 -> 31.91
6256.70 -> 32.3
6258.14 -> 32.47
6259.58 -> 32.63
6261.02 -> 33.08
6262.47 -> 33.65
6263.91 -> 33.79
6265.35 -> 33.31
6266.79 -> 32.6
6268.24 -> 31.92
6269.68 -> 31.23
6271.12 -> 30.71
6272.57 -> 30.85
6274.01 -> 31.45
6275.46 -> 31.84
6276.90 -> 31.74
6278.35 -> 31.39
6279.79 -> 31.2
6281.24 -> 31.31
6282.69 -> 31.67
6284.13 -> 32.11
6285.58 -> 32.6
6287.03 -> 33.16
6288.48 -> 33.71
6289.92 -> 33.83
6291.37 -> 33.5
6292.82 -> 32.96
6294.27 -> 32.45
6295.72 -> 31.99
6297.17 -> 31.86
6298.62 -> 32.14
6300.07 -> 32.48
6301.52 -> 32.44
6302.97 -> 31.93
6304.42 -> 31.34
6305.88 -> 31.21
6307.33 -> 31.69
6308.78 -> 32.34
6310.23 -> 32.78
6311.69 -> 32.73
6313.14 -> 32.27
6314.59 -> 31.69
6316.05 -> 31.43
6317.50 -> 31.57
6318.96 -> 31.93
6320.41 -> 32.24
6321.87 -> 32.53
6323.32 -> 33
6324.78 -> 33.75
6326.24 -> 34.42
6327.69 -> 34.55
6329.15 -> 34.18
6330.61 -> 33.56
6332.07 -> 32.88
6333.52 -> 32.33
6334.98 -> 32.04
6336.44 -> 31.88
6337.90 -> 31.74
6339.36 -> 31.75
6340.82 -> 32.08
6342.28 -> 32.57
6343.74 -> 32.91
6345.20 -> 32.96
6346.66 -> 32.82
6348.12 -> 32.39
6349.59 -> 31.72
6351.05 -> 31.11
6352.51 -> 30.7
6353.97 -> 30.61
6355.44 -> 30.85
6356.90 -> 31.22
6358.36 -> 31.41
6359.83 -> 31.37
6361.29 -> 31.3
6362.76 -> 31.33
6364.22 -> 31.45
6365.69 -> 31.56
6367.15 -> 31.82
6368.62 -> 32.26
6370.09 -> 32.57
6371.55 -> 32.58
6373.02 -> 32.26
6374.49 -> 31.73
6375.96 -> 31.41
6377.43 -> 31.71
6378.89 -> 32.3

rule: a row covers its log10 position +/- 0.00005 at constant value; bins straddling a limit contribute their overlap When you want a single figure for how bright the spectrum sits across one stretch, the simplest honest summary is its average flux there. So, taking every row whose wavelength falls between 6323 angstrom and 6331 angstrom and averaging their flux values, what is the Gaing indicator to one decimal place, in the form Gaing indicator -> 33.9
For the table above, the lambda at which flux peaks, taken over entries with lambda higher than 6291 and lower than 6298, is 6291.37 angstrom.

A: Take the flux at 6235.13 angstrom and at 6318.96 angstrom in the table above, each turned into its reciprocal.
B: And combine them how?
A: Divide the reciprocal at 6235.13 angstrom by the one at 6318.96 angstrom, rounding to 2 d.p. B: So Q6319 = 1.02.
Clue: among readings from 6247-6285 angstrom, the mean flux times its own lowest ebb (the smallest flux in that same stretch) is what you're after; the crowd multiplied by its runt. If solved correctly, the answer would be 981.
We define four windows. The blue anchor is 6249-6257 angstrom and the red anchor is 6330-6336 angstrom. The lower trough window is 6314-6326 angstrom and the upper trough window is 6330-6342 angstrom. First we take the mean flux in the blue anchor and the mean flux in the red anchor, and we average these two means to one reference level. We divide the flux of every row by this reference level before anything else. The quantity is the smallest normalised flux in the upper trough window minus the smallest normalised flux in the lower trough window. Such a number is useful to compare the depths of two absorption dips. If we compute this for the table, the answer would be 0.010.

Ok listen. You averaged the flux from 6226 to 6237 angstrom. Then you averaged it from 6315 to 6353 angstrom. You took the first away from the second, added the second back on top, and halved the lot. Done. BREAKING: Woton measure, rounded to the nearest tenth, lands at 16.5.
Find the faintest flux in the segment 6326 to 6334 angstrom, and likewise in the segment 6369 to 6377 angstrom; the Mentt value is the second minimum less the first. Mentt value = -0.9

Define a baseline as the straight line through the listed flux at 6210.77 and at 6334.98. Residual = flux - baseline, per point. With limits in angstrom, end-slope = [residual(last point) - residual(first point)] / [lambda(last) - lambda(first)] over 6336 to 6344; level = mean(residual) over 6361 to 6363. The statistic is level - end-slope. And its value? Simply -0.69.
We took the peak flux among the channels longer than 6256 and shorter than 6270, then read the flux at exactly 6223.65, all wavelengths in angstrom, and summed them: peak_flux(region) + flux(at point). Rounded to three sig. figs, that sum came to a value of 66.6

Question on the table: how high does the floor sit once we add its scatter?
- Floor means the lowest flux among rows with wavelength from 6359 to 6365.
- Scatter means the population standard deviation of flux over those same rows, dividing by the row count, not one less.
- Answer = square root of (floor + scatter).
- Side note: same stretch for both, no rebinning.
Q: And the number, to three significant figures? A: 5.60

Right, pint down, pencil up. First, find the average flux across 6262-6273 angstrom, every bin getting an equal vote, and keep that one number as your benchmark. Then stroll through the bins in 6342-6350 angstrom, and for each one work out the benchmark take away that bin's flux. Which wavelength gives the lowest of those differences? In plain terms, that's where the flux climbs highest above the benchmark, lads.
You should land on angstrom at 6345.20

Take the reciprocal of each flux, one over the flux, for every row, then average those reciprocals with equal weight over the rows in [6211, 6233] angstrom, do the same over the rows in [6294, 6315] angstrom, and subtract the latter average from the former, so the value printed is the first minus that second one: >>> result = -0.0002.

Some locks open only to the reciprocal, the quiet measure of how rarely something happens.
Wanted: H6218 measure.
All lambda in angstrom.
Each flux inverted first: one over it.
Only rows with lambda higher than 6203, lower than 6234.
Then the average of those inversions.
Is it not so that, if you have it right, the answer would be 0.0308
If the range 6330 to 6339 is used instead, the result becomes 0.0309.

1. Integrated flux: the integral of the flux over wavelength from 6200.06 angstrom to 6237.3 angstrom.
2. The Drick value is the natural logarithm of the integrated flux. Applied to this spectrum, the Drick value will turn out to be 7.09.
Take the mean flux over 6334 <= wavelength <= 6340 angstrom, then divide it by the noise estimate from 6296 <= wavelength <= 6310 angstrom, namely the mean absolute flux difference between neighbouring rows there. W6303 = 84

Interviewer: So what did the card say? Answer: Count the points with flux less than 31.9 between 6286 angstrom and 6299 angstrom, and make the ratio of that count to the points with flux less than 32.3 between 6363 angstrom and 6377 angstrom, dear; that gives 0.1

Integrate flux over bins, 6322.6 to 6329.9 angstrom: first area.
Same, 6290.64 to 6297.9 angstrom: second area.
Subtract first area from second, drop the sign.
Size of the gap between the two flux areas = 12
